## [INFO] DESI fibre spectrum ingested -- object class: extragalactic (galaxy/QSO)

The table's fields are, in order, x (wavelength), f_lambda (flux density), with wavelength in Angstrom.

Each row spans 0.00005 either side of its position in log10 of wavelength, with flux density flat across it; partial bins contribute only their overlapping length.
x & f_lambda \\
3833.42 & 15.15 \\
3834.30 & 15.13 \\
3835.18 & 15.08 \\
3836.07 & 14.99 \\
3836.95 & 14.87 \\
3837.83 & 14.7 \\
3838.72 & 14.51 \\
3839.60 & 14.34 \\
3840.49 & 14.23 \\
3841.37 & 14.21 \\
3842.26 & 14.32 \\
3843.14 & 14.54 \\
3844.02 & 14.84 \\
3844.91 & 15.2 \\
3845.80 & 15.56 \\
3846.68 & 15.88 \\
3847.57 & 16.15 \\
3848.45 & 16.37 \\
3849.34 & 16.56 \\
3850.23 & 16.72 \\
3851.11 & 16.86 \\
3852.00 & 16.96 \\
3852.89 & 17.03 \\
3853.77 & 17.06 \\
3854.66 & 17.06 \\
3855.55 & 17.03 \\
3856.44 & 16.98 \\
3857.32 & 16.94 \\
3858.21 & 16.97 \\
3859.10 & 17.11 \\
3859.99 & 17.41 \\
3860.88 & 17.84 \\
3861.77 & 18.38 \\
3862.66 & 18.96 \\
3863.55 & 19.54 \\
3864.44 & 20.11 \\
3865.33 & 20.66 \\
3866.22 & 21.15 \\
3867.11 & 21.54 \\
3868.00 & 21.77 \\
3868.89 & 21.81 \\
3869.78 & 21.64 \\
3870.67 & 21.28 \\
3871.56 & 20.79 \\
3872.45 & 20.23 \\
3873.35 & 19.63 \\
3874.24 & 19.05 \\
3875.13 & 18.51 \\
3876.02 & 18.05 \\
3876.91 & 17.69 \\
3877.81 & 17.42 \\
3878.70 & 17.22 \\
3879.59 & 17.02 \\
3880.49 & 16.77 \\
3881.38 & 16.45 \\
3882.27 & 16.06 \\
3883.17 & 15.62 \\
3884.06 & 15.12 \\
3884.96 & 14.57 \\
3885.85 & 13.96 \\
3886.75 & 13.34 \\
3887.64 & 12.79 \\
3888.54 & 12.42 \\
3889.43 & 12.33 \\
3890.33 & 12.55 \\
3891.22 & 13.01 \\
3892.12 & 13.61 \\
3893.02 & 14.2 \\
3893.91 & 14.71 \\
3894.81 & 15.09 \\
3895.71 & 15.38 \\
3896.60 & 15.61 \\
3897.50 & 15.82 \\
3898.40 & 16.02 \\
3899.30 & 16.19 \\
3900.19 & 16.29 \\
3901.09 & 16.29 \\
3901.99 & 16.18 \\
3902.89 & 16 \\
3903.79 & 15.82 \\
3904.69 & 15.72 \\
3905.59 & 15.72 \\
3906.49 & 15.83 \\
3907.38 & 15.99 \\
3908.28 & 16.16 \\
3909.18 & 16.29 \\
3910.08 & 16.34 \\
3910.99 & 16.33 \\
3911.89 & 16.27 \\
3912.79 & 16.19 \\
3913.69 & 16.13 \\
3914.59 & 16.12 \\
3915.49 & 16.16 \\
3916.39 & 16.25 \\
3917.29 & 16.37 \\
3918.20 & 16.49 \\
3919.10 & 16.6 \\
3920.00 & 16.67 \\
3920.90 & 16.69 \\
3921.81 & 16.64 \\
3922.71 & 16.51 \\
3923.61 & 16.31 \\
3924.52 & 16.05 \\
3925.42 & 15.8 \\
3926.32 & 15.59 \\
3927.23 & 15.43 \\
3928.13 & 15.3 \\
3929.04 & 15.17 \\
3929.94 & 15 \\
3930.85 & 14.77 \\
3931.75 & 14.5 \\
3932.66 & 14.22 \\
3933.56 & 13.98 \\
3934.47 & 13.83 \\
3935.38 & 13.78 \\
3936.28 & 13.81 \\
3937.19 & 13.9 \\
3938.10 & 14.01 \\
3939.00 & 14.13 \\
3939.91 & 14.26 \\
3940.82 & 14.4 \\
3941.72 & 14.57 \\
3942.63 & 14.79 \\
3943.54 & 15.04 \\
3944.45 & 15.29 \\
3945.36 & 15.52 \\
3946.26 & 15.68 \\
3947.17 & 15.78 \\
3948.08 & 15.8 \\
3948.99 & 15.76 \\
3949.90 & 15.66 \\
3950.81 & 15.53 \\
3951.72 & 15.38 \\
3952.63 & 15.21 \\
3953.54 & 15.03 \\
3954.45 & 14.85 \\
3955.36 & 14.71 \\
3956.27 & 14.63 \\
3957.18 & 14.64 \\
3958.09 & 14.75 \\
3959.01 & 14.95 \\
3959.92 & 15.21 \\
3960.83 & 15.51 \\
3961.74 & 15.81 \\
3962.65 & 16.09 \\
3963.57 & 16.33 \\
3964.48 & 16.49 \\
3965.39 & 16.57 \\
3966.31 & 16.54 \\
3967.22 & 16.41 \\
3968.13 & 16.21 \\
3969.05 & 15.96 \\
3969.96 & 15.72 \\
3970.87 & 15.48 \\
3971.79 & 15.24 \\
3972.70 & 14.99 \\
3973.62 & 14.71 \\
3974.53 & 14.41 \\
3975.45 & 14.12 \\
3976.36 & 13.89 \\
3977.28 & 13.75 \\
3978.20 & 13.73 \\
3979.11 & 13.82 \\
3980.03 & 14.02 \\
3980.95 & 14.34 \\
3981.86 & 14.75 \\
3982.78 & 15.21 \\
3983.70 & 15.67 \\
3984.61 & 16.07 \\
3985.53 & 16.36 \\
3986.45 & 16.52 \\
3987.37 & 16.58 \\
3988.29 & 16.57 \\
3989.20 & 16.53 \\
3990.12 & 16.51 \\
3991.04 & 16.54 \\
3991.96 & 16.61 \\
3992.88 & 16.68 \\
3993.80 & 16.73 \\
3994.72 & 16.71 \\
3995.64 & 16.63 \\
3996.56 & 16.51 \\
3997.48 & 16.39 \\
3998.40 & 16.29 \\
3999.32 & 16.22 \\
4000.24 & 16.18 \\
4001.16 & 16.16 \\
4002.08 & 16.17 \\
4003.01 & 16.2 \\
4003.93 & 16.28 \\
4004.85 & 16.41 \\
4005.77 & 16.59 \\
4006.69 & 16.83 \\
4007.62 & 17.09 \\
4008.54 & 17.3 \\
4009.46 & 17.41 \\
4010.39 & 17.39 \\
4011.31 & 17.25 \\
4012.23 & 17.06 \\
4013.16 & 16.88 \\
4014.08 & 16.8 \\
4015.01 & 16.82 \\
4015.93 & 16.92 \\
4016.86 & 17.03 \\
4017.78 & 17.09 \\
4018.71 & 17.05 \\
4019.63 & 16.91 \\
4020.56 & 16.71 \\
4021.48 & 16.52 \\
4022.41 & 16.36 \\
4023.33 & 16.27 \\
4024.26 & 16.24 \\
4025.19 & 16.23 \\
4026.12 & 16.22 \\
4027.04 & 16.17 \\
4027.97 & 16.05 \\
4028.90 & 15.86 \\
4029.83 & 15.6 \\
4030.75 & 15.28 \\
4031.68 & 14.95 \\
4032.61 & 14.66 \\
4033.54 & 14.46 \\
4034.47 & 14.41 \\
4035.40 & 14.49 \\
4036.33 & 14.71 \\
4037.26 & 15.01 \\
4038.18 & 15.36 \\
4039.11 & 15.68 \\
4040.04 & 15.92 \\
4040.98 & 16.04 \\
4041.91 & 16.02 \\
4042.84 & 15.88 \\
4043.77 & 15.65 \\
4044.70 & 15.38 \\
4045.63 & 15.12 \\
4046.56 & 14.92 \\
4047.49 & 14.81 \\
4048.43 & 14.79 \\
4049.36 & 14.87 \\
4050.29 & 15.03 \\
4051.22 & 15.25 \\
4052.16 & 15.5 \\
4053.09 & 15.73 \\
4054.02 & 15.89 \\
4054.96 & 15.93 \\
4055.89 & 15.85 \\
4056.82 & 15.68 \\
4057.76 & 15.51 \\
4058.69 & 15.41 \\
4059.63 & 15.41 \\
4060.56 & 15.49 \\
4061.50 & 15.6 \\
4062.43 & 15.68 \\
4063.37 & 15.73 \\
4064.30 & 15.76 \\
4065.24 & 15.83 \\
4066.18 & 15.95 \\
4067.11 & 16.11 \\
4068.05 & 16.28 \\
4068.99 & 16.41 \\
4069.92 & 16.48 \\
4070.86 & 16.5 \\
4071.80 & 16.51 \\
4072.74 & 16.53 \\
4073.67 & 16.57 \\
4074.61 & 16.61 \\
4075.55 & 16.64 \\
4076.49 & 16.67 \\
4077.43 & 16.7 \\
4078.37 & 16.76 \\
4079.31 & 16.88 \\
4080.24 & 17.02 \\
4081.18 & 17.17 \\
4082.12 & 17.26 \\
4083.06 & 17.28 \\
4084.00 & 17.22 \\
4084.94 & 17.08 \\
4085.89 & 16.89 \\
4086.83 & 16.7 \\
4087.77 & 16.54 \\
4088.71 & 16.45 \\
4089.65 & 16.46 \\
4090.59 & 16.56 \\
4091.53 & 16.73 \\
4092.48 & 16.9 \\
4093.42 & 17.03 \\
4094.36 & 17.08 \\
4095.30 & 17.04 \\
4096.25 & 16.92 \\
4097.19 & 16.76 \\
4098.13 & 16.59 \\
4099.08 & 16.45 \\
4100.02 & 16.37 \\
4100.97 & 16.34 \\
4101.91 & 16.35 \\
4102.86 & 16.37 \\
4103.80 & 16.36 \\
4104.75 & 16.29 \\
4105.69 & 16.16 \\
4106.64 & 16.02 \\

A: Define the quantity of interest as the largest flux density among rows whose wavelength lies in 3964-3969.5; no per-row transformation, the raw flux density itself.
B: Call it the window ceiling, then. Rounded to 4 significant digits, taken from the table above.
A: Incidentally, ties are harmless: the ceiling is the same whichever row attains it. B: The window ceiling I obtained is 16.57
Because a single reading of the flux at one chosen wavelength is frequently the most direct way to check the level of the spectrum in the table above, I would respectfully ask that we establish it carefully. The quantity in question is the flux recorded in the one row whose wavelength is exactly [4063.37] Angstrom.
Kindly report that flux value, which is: 15.73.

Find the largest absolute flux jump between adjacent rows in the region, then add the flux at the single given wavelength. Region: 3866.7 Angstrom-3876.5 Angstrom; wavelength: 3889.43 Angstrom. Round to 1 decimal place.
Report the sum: 12.9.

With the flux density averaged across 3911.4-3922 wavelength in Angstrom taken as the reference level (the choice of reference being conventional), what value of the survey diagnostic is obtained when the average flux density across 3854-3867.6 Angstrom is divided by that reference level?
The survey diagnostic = 1.13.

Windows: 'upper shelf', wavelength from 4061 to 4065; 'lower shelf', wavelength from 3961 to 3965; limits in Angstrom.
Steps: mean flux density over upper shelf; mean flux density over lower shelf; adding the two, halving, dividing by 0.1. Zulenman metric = 159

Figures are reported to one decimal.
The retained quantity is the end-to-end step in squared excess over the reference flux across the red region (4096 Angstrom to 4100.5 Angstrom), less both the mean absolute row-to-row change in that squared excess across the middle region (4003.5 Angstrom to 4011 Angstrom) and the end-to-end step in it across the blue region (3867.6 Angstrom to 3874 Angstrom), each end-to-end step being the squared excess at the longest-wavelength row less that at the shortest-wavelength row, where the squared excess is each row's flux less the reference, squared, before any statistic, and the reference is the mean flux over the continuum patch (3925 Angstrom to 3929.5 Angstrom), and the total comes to 20.7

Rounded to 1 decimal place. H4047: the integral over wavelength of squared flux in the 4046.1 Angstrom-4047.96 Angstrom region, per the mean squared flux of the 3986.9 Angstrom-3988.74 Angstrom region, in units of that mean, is 1.5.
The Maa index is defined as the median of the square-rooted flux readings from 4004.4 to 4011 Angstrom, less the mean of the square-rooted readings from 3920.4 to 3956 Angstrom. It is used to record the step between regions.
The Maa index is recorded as 0.25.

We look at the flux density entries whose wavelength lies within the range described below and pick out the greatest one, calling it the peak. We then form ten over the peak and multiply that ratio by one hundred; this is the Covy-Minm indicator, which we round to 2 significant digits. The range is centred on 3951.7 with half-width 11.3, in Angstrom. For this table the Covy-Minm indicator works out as 62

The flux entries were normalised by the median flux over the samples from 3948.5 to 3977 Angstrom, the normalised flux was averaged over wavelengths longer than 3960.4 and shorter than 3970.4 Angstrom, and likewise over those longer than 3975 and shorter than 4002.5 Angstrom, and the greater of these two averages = 1.05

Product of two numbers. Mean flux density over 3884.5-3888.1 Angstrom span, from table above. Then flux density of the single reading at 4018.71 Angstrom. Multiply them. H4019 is 233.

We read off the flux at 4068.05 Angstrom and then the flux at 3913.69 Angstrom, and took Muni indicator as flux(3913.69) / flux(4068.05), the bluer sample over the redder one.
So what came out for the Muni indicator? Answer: 0.991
